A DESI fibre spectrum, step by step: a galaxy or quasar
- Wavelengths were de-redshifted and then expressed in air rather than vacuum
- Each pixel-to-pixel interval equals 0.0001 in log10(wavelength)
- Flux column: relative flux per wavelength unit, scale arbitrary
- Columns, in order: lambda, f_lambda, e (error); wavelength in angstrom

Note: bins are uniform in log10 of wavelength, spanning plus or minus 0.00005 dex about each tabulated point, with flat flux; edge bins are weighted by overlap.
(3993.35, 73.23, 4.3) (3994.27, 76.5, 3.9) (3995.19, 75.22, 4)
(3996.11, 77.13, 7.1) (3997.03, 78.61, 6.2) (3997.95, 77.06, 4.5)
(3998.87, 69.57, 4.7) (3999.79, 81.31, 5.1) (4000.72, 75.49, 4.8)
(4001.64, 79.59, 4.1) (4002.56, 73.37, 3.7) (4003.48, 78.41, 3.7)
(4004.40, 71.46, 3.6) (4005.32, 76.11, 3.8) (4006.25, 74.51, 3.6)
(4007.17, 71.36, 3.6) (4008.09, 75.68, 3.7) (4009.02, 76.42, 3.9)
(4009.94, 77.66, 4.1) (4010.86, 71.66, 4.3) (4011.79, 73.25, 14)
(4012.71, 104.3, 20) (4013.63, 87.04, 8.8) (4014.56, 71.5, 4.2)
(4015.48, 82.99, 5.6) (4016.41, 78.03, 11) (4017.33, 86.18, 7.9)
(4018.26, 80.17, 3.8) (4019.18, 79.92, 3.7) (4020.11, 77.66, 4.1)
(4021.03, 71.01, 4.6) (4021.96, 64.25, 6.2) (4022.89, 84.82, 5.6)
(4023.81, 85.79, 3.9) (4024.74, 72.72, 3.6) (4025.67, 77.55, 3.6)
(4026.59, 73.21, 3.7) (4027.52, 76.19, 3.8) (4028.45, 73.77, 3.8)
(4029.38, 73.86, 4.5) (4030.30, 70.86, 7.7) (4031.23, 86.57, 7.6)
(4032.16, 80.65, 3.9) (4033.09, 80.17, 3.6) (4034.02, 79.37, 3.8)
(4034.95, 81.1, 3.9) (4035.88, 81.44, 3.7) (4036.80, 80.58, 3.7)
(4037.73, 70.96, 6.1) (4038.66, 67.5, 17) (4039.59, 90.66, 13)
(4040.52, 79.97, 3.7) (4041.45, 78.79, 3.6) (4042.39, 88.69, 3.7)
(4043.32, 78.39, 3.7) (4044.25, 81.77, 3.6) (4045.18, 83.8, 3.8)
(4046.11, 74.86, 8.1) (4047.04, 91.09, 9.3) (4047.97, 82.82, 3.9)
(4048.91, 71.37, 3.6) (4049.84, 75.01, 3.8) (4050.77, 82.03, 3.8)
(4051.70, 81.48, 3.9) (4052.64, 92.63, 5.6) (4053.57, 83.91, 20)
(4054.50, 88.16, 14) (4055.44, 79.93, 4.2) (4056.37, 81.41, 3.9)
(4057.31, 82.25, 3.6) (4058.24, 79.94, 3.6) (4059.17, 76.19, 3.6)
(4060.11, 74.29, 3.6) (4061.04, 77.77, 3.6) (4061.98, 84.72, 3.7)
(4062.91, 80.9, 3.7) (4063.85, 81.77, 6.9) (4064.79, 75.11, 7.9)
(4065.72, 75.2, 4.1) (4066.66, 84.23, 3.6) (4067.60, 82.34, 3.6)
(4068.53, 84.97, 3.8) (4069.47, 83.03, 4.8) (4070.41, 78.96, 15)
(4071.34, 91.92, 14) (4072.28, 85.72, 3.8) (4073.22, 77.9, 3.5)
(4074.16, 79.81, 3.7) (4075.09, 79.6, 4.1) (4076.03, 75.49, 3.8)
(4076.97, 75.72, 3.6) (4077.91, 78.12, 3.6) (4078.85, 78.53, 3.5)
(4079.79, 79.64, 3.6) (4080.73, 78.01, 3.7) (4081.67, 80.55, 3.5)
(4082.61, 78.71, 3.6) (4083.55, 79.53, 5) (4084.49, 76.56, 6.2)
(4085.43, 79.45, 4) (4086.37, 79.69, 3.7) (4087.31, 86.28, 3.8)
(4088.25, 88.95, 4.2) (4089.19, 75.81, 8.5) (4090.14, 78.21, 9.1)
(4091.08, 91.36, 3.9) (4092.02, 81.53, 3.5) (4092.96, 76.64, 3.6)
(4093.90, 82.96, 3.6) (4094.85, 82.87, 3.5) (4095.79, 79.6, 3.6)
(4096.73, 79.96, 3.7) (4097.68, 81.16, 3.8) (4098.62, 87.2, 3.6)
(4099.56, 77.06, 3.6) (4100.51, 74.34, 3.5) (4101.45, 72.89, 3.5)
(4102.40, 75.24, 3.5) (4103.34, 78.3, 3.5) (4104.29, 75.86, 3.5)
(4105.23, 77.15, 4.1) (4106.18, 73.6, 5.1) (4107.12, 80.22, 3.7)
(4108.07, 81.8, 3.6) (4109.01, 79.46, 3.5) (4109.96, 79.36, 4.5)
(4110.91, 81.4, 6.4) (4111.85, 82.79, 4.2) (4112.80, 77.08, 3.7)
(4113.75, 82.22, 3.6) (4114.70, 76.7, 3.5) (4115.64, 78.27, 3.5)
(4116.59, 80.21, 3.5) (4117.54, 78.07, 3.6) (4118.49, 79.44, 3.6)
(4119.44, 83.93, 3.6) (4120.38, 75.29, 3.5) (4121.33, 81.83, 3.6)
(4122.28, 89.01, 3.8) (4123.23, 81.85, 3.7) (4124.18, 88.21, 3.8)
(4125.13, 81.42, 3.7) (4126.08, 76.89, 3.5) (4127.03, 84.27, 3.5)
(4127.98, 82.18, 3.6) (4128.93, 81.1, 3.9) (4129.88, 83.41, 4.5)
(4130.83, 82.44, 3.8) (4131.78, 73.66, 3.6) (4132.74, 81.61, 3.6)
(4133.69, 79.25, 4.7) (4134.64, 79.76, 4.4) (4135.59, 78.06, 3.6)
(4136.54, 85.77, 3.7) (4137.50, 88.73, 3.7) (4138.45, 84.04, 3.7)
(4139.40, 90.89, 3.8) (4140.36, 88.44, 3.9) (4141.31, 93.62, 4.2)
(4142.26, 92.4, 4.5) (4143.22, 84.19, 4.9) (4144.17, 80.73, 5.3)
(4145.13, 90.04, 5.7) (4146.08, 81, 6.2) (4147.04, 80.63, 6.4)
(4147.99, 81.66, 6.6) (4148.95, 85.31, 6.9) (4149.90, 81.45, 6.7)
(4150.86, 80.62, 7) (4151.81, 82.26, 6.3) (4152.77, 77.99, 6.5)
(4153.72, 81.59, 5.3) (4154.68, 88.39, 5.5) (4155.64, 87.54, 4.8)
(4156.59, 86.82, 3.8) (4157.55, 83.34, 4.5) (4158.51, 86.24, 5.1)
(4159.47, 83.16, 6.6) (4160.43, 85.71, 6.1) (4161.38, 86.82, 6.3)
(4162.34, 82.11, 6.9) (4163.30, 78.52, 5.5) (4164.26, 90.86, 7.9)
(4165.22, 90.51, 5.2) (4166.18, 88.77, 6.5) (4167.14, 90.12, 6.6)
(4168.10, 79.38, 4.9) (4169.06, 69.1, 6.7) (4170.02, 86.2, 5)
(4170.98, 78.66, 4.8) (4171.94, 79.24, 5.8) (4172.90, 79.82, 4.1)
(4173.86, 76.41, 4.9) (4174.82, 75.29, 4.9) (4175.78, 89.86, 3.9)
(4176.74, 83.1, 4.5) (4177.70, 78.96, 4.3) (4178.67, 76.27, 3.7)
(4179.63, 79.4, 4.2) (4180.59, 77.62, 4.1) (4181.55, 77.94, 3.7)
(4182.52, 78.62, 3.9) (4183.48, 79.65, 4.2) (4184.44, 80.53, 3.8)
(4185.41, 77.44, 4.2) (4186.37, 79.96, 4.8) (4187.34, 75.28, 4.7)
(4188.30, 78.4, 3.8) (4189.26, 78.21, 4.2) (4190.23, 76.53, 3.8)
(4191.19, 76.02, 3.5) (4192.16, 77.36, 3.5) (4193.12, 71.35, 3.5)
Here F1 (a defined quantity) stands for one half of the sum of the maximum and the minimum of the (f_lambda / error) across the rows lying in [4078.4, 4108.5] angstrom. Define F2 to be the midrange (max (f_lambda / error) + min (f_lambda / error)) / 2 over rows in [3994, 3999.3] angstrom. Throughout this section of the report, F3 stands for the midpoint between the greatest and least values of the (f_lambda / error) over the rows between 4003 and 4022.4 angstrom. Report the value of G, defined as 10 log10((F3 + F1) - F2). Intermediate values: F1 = 16.4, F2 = 15.2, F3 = 13.4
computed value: 11.6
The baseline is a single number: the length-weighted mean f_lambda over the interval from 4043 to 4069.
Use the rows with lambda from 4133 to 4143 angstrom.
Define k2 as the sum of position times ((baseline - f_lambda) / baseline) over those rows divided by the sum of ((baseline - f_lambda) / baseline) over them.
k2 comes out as 4140.6 angstrom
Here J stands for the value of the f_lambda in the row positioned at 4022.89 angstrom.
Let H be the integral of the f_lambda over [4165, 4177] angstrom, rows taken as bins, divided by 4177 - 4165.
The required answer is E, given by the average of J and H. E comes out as 83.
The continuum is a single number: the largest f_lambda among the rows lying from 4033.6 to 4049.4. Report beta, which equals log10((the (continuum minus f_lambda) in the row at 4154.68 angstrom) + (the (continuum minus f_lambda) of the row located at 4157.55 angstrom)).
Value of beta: 1.02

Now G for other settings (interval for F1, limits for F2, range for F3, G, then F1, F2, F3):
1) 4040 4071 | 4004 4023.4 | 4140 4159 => 12.5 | 14.1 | 13.4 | 17.2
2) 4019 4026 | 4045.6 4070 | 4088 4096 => 12.7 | 16.2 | 13.8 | 16.1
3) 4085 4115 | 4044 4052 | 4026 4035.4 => 12.1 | 16.4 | 16.0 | 15.7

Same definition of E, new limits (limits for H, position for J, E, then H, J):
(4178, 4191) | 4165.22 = 84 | 78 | 90.51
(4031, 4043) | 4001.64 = 80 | 80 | 79.59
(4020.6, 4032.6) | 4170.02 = 81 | 76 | 86.2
